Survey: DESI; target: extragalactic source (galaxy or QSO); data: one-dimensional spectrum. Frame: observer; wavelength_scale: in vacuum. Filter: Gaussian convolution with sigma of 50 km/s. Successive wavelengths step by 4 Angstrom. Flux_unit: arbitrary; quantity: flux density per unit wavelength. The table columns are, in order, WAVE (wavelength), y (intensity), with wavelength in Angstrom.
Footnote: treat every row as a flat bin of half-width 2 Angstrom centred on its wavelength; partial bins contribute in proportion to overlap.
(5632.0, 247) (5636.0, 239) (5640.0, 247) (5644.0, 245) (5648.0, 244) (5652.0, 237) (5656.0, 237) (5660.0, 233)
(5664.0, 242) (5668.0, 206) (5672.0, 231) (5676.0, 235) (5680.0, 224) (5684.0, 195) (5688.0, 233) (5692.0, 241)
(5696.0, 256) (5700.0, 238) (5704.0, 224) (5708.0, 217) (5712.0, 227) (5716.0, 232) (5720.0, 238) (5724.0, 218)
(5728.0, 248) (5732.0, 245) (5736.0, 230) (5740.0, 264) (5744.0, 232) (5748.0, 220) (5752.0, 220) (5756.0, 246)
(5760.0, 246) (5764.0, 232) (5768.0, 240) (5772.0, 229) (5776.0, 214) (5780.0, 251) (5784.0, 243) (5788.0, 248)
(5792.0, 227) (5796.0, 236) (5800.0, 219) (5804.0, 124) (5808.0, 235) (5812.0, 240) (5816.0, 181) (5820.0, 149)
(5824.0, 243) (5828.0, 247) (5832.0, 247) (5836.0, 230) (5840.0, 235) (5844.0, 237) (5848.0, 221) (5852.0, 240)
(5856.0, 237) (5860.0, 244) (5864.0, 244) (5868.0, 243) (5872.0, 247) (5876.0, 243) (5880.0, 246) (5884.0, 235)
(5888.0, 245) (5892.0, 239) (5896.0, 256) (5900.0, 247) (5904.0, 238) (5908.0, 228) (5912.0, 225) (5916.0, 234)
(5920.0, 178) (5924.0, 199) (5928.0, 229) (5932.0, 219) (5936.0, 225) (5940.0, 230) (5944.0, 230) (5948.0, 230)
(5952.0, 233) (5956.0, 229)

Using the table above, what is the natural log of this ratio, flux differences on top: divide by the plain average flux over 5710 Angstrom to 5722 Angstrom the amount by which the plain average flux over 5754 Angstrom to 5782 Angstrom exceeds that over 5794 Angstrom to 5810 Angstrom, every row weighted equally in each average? -1.9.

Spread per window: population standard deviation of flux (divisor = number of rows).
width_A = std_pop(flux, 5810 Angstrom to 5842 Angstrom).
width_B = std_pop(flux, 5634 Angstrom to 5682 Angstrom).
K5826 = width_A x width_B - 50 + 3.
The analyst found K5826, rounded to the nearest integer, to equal 318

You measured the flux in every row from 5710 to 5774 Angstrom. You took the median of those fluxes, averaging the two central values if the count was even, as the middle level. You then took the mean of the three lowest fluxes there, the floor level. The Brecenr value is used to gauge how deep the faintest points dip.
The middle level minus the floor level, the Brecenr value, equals 13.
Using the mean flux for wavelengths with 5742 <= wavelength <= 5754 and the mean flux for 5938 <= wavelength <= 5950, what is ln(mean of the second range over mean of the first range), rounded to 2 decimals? 0.03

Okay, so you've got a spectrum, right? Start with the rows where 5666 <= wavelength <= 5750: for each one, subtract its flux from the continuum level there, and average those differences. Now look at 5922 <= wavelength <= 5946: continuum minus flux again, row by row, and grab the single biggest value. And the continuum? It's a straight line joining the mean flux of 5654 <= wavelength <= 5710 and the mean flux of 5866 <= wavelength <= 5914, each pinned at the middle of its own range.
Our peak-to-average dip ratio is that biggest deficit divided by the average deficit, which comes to -164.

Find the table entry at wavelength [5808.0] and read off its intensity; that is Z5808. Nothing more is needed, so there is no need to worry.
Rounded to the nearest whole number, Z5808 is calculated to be 235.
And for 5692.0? 241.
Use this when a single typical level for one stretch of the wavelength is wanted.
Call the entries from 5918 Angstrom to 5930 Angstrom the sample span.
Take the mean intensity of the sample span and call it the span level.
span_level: 202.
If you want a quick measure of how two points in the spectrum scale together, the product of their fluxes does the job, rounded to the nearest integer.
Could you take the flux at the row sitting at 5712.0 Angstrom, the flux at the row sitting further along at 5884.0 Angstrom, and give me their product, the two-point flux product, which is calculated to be 53345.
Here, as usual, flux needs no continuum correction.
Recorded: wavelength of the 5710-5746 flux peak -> 5740.0 Angstrom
